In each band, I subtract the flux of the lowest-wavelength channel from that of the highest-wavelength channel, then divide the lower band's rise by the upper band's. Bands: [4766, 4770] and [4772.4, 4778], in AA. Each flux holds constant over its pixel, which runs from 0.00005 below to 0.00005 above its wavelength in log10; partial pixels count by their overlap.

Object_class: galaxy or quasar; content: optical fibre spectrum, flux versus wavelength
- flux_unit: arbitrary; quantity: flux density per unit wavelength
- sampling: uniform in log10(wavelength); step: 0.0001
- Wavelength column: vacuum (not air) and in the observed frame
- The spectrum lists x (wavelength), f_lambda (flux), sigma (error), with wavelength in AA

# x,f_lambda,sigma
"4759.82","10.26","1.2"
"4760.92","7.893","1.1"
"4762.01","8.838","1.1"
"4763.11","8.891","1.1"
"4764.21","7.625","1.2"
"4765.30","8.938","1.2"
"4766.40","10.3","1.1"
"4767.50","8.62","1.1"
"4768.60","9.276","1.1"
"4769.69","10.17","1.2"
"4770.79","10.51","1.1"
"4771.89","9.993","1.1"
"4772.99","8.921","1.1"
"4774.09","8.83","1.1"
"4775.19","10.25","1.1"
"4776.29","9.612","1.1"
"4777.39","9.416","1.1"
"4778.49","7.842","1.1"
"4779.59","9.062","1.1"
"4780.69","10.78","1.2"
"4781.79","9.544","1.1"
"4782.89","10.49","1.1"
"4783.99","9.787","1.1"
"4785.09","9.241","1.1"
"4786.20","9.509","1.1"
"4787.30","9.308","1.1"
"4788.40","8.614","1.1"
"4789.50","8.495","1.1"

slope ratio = -0.3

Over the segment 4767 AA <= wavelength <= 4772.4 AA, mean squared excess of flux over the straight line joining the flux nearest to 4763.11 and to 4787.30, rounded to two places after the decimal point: 0.94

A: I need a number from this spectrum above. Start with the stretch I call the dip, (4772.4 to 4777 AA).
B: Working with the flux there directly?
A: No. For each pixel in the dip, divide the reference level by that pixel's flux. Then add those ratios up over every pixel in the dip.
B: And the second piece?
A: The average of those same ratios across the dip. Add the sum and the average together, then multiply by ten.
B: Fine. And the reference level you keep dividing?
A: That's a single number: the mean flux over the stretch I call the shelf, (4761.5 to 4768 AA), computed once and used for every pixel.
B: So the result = 47.3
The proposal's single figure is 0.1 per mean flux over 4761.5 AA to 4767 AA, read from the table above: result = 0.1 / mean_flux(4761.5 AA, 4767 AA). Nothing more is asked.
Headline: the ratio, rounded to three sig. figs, 0.0112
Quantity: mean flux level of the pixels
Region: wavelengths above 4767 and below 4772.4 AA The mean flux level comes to 9.7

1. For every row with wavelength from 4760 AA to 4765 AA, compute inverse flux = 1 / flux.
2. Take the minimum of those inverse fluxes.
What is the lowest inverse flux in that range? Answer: 0.112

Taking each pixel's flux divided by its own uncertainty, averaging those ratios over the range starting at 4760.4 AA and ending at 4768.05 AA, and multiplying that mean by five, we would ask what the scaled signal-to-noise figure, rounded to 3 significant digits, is 38.8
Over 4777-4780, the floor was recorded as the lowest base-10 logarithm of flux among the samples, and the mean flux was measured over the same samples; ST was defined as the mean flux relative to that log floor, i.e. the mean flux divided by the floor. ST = 9.8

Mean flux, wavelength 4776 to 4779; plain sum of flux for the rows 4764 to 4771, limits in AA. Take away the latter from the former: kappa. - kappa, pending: -56.5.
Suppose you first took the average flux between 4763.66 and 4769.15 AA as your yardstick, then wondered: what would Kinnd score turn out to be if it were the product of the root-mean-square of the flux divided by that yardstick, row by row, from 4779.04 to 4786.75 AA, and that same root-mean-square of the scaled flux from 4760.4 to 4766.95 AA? 1.07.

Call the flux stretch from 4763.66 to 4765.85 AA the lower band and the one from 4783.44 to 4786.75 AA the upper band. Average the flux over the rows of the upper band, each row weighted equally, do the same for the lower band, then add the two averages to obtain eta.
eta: 17.8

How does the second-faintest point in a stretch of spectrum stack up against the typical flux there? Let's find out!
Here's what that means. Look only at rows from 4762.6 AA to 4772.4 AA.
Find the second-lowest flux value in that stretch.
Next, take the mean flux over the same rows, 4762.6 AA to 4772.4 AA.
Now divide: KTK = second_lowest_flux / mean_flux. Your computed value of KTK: 0.920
